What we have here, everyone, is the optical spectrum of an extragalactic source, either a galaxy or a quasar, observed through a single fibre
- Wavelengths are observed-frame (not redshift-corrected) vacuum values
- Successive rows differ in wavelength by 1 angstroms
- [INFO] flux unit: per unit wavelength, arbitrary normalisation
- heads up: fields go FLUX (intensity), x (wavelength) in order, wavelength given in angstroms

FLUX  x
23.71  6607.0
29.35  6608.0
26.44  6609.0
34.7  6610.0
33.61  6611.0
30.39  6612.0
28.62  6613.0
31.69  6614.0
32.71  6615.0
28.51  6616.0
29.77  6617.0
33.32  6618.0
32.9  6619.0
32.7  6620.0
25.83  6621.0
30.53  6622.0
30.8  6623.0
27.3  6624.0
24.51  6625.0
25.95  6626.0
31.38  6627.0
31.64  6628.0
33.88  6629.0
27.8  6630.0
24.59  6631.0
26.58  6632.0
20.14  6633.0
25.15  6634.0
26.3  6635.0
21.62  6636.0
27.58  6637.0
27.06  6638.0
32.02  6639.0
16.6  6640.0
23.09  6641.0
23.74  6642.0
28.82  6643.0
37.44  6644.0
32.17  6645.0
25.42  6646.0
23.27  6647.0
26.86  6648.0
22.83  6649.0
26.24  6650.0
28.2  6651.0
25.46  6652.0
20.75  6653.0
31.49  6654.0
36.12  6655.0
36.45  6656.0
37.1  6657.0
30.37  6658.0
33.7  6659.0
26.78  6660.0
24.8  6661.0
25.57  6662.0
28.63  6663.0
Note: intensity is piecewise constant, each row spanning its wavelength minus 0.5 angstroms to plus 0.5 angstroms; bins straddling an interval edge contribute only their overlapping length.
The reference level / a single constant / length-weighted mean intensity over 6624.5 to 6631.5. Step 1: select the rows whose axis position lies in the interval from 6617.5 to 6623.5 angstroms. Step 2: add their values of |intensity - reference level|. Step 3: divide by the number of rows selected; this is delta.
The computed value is 3.4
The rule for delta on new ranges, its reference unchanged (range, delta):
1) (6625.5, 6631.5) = 3.1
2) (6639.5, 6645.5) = 5.8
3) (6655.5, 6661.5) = 4.8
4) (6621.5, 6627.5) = 2.5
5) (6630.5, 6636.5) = 4.5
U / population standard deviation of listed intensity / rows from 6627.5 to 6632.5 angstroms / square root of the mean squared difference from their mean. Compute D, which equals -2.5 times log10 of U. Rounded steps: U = 3.4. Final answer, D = -1.3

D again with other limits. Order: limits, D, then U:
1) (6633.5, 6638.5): -0.8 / 2.1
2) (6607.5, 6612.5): -1.2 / 3.0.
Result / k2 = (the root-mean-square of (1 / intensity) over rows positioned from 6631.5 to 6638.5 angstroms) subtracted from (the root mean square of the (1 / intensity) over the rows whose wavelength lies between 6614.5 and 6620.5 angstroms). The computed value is -0.009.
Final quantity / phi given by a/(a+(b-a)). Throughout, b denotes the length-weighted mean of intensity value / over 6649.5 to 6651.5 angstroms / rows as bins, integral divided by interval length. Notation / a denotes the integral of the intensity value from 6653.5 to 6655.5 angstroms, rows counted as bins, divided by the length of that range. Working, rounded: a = 34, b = 27.2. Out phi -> 1.2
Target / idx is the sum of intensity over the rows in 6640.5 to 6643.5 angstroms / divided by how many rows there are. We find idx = 25.2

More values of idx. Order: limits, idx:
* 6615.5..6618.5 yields 30.5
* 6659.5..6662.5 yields 25.7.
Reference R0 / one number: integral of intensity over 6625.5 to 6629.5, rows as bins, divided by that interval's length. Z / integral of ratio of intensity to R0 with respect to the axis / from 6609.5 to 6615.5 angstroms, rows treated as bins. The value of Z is 6.2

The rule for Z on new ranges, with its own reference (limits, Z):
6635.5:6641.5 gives 4.8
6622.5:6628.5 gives 5.6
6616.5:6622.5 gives 6.0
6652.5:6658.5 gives 6.3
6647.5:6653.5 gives 4.9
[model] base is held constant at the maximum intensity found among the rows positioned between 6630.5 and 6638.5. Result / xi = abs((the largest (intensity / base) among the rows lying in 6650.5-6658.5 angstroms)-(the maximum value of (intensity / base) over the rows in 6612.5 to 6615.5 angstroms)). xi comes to 0.159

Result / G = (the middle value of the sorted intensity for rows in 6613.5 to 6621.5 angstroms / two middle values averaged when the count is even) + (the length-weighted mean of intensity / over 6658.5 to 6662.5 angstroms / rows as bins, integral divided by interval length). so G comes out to 59.9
